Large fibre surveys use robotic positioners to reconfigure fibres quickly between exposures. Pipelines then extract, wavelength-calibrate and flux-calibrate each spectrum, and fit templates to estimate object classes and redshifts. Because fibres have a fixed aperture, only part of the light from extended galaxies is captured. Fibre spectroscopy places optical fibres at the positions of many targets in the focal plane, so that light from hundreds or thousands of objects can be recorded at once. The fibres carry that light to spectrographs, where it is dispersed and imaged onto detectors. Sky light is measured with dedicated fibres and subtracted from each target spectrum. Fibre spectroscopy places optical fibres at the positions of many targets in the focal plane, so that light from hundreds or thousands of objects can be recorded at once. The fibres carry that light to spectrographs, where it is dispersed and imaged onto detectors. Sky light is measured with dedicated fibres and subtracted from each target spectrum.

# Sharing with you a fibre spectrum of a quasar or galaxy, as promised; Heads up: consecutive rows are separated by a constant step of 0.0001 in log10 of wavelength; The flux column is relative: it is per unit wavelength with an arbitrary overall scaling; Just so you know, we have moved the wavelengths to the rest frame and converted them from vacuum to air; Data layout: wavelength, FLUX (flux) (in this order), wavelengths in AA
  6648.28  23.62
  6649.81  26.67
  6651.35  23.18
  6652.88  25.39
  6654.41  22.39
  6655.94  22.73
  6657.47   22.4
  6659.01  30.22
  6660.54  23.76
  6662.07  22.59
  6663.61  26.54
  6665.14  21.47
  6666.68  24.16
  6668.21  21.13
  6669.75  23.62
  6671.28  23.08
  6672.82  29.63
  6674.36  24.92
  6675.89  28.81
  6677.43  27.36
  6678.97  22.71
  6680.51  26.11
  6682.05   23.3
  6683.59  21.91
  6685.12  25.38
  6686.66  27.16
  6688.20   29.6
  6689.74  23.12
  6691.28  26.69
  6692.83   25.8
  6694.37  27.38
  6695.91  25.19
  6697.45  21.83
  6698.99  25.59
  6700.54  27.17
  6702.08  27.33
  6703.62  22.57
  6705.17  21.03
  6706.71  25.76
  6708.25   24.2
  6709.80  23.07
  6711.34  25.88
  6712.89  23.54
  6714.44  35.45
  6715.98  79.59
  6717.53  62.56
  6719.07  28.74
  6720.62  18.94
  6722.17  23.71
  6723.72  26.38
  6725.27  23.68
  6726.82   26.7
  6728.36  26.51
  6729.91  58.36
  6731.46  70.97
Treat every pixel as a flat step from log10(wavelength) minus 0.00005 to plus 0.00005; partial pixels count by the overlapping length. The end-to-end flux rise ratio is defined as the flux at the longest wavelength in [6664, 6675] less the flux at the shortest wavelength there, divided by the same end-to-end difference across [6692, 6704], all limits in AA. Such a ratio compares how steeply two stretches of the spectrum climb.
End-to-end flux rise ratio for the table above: -1.1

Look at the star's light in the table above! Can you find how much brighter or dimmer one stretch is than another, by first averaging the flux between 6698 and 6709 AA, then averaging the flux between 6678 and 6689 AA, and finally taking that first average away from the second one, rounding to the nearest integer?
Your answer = 0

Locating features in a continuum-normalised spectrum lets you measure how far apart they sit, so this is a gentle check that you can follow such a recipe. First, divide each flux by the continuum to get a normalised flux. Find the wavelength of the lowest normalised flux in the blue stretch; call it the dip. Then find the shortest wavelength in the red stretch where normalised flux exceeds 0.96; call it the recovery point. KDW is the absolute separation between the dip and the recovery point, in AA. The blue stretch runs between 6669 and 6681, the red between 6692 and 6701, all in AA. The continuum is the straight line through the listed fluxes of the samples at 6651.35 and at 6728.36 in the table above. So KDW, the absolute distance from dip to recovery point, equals 13.9 AA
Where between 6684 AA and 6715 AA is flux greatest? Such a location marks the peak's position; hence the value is 6714.44 AA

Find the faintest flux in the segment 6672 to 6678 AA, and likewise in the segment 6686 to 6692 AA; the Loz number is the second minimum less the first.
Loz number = -1.8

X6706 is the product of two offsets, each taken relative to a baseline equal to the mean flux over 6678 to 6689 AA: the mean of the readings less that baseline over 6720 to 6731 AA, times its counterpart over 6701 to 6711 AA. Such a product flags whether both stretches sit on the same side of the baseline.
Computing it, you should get -5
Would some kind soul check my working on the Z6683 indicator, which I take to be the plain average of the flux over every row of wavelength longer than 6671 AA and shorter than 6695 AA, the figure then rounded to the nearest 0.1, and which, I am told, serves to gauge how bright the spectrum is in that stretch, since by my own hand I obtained 25.8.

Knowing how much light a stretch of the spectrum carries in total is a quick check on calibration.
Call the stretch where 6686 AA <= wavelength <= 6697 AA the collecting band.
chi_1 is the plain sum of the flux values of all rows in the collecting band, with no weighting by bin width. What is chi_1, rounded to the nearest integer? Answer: 185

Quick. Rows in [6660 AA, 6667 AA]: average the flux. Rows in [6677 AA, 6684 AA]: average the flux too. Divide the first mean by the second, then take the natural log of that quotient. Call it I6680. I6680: -0.02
